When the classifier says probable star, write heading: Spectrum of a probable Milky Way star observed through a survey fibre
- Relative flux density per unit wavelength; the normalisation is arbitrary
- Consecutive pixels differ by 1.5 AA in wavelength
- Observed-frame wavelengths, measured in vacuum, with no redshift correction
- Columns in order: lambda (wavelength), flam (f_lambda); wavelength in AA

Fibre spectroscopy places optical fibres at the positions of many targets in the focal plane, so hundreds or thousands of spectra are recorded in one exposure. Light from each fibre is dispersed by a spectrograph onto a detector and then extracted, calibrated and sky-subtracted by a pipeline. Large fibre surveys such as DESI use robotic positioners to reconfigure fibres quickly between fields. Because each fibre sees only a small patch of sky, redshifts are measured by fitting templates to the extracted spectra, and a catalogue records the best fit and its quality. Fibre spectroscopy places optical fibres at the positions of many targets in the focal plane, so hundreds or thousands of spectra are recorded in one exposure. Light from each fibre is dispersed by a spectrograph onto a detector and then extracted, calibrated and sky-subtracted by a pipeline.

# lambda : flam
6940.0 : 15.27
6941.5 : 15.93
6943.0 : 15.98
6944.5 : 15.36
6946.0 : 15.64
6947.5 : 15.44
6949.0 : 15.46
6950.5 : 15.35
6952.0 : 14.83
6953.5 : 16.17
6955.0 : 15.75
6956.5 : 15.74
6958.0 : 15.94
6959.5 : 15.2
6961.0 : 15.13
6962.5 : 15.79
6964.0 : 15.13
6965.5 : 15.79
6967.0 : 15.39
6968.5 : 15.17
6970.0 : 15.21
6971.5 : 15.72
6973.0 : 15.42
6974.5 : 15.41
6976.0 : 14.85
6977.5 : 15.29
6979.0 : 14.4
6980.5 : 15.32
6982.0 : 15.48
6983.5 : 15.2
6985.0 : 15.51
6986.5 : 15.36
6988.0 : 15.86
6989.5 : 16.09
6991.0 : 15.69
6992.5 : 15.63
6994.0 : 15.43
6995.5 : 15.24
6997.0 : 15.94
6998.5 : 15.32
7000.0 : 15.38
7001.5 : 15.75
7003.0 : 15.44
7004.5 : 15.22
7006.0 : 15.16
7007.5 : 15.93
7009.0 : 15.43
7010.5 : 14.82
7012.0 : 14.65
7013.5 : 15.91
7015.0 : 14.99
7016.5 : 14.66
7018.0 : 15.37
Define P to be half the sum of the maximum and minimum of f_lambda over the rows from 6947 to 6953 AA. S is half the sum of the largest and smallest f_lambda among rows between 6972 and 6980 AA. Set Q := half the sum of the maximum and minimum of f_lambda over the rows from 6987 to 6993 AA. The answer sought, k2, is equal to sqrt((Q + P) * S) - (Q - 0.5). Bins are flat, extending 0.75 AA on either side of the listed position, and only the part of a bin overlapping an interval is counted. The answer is 6.14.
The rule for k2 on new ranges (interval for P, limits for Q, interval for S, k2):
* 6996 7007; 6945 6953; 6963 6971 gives 7.08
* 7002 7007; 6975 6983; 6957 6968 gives 7.23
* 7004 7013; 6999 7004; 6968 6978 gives 6.65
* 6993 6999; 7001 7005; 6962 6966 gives 6.93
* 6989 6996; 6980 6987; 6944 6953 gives 6.88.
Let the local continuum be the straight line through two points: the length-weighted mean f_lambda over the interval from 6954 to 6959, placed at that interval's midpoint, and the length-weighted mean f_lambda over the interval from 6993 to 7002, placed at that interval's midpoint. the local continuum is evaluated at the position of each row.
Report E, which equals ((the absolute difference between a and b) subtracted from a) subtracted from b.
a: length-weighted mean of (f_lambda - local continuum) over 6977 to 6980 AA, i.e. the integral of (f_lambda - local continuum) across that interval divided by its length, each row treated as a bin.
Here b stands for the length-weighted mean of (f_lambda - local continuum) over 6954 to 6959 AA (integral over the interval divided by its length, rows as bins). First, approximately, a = -0.79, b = 0.00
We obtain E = 1.59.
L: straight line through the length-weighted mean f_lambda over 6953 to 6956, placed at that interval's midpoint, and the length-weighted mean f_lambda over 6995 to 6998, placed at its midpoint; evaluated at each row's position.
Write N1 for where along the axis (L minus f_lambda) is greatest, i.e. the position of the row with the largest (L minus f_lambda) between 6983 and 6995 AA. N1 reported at 6983.5 AA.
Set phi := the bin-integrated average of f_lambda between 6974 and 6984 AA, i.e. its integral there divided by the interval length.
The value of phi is 15.1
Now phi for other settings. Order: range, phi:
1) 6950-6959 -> 15.6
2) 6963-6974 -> 15.4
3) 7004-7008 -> 15.4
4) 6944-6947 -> 15.5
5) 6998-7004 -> 15.5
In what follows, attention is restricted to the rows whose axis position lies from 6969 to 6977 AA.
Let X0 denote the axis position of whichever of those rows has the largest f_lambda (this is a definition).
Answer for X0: 6971.5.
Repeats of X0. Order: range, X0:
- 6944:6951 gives 6946.0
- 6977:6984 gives 6982.0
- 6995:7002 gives 6997.0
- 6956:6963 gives 6958.0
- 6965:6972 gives 6965.5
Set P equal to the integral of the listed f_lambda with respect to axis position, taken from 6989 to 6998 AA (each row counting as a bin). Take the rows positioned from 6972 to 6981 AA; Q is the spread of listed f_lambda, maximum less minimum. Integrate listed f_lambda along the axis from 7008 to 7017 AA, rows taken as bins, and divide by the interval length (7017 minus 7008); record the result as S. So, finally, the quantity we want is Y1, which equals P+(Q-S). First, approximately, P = 141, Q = 1.0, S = 15.11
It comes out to 127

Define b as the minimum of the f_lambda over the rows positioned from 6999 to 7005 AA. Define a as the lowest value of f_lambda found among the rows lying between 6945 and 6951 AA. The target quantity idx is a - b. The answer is 0.13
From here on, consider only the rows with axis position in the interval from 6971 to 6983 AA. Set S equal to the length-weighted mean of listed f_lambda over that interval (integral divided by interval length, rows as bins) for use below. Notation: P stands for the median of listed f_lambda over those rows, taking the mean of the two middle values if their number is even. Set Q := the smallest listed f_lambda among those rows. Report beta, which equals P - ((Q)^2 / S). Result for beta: 1.7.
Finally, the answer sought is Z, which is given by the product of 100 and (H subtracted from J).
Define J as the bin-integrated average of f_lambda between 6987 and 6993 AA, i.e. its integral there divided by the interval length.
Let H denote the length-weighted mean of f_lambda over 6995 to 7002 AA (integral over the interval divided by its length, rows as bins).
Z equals 28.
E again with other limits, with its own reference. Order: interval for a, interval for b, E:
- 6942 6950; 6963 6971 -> 0.00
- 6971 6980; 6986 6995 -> 1.22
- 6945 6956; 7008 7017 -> 0.06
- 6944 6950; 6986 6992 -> 1.17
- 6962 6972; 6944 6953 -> 0.00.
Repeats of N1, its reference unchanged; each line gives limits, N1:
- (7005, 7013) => 7012.0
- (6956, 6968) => 6961.0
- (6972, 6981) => 6979.0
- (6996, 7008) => 7006.0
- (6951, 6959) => 6952.0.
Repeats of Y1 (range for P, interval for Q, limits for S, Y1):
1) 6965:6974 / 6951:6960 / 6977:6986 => 125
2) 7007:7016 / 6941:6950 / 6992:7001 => 122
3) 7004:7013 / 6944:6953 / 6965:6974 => 122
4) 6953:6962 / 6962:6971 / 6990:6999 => 126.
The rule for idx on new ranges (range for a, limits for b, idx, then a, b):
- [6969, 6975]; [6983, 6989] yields 0.01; 15.21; 15.2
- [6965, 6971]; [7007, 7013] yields 0.52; 15.17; 14.65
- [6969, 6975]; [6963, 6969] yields 0.08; 15.21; 15.13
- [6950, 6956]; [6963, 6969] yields -0.30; 14.83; 15.13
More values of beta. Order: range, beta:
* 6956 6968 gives 0.8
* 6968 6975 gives 0.5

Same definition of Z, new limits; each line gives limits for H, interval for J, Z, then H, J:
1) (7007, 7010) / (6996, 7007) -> -12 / 15.59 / 15.46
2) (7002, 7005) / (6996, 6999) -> 25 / 15.37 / 15.62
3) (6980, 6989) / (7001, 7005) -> -1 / 15.48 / 15.47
